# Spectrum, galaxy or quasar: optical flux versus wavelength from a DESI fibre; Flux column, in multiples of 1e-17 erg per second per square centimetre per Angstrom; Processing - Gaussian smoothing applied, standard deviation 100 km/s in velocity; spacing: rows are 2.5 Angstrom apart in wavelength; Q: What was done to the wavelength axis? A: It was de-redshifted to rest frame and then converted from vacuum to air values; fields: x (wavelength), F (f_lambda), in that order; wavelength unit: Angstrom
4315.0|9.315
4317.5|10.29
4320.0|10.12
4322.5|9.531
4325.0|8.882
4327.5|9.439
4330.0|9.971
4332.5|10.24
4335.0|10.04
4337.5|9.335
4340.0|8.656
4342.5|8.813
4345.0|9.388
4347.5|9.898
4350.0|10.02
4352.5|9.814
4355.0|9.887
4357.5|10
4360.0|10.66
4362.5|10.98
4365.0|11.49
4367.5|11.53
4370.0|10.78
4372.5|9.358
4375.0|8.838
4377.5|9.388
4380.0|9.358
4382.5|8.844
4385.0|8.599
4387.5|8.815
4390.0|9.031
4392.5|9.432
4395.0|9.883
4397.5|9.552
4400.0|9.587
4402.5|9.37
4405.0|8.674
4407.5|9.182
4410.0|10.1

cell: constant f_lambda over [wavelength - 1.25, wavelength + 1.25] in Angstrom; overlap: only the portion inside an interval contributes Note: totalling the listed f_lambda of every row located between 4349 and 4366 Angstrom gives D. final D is 73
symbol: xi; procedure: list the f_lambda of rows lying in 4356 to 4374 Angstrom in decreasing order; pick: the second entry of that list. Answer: 11.49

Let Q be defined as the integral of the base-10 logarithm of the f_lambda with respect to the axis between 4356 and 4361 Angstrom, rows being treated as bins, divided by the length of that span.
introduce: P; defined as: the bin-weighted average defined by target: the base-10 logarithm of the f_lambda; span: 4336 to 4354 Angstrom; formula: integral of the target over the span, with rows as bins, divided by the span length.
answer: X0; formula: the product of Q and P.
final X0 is 0.99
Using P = 0.97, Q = 1.012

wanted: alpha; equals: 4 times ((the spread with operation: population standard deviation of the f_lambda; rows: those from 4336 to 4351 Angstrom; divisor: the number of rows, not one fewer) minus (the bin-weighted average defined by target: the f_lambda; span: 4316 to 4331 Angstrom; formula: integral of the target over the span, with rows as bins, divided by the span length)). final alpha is -36.8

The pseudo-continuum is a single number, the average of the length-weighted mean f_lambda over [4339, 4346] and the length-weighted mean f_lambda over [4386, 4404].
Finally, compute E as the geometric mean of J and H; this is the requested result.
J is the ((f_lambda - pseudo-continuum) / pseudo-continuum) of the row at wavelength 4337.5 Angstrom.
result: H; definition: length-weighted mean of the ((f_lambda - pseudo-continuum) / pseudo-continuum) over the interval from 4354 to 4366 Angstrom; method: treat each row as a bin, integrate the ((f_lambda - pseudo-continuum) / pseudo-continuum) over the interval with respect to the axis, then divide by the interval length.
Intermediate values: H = 0.158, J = 0.020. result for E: 0.056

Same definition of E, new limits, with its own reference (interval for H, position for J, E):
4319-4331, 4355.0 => 0.060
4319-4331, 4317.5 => 0.075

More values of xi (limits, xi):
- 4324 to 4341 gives 10.04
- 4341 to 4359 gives 10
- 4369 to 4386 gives 9.388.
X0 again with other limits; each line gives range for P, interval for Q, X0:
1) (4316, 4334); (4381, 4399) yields 0.95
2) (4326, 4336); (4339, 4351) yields 0.97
